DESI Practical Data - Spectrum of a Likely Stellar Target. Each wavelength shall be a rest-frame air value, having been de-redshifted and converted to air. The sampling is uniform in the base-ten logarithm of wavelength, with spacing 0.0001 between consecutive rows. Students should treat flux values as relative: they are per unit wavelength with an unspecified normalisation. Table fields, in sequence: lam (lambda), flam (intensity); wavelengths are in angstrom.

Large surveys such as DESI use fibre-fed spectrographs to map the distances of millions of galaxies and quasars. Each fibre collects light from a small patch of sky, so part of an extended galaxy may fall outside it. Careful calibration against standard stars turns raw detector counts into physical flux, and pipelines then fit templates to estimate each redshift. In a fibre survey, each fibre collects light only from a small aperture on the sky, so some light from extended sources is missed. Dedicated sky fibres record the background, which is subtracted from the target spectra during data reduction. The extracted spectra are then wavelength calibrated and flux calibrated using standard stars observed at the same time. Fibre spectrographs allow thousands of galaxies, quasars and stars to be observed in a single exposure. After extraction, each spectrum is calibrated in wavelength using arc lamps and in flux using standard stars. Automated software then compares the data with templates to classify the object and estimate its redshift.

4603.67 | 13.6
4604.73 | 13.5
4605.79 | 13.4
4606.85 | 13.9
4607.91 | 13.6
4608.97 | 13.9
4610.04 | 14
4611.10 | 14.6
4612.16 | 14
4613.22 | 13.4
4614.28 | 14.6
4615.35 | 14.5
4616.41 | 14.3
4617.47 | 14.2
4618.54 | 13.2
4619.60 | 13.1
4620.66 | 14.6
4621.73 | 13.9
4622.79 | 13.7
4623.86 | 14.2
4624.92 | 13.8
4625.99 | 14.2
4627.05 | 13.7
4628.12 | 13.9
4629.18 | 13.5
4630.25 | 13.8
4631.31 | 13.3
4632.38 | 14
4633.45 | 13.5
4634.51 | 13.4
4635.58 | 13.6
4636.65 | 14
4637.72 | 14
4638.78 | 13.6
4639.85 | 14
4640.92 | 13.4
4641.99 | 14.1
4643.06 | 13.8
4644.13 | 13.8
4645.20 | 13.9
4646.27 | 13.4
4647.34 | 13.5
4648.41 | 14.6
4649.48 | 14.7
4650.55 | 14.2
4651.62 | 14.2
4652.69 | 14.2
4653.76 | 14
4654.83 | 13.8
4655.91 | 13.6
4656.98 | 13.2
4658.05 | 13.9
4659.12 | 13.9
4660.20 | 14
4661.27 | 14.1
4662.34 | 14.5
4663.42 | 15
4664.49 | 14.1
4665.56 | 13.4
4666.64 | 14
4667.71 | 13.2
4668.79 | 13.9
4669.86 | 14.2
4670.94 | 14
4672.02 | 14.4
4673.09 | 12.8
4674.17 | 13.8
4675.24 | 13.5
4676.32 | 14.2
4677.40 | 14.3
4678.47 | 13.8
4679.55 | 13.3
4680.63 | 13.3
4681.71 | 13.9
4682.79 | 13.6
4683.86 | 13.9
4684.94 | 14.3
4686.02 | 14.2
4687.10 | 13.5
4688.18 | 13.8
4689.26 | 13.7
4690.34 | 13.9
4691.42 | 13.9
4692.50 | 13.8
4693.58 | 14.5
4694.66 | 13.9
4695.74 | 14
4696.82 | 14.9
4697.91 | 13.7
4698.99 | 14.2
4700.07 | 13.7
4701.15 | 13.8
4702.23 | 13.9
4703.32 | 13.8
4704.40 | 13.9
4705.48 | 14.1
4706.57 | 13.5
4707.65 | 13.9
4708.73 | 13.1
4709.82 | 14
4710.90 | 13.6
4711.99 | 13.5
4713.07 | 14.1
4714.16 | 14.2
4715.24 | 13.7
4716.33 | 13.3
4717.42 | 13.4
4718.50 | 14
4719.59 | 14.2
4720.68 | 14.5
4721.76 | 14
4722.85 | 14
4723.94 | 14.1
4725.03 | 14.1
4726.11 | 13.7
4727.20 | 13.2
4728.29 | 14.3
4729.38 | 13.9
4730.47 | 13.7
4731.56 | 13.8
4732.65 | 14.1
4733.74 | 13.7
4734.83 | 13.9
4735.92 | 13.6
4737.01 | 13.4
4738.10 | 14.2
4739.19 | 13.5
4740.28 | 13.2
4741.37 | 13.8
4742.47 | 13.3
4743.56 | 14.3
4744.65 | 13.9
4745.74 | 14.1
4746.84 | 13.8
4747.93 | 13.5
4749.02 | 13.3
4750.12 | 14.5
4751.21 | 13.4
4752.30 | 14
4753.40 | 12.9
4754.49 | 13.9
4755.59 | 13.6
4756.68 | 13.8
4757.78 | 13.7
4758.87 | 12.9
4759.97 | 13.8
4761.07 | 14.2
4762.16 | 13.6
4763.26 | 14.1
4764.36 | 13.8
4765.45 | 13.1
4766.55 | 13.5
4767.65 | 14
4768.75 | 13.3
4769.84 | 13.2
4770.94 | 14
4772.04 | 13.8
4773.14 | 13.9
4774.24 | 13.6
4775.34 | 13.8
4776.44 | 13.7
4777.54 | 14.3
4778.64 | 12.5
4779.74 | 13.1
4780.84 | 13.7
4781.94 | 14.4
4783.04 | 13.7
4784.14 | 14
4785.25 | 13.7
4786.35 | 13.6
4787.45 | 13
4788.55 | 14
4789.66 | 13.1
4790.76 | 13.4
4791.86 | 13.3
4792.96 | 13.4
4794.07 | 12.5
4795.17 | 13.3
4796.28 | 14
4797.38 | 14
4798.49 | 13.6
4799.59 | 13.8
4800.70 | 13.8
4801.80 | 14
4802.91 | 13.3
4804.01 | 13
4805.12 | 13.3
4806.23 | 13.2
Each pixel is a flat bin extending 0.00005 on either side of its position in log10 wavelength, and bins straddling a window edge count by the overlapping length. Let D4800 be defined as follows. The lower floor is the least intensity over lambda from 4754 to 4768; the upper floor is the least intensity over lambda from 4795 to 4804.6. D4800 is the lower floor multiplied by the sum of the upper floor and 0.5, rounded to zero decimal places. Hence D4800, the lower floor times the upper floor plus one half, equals 174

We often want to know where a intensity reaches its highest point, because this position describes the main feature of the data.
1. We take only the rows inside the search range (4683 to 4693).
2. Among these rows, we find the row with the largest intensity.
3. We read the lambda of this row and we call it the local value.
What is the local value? 4684.94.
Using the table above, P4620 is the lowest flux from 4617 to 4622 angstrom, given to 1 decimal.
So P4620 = 13.1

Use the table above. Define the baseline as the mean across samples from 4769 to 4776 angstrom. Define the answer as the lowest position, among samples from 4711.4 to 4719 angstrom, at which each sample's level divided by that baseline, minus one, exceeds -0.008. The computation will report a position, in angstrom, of 4713.07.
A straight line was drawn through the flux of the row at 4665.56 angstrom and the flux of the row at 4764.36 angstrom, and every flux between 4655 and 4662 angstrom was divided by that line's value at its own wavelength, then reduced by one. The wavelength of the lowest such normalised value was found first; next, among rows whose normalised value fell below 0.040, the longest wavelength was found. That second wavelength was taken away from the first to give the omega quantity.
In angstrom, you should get -2.1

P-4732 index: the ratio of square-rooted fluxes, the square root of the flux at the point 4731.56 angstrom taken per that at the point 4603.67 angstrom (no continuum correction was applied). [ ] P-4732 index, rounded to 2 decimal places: 1.01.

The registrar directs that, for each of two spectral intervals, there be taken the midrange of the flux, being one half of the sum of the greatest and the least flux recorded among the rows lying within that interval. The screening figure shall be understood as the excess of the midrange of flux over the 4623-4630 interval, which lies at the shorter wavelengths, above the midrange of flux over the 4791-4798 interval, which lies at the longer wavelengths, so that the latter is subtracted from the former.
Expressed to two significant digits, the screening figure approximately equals 0.60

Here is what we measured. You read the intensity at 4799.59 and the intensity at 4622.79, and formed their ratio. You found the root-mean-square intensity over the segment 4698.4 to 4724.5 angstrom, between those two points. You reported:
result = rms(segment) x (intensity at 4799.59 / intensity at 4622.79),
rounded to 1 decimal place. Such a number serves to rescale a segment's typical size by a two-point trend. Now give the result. 14.0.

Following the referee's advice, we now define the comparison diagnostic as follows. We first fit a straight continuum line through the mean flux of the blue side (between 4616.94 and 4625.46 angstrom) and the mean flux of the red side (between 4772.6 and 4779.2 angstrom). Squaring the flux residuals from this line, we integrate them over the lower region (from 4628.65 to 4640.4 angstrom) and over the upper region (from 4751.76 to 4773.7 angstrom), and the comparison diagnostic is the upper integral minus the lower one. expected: 2.2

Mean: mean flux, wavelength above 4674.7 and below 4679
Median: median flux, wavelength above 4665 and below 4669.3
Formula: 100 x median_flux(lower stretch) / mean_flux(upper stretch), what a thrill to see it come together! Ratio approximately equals 98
